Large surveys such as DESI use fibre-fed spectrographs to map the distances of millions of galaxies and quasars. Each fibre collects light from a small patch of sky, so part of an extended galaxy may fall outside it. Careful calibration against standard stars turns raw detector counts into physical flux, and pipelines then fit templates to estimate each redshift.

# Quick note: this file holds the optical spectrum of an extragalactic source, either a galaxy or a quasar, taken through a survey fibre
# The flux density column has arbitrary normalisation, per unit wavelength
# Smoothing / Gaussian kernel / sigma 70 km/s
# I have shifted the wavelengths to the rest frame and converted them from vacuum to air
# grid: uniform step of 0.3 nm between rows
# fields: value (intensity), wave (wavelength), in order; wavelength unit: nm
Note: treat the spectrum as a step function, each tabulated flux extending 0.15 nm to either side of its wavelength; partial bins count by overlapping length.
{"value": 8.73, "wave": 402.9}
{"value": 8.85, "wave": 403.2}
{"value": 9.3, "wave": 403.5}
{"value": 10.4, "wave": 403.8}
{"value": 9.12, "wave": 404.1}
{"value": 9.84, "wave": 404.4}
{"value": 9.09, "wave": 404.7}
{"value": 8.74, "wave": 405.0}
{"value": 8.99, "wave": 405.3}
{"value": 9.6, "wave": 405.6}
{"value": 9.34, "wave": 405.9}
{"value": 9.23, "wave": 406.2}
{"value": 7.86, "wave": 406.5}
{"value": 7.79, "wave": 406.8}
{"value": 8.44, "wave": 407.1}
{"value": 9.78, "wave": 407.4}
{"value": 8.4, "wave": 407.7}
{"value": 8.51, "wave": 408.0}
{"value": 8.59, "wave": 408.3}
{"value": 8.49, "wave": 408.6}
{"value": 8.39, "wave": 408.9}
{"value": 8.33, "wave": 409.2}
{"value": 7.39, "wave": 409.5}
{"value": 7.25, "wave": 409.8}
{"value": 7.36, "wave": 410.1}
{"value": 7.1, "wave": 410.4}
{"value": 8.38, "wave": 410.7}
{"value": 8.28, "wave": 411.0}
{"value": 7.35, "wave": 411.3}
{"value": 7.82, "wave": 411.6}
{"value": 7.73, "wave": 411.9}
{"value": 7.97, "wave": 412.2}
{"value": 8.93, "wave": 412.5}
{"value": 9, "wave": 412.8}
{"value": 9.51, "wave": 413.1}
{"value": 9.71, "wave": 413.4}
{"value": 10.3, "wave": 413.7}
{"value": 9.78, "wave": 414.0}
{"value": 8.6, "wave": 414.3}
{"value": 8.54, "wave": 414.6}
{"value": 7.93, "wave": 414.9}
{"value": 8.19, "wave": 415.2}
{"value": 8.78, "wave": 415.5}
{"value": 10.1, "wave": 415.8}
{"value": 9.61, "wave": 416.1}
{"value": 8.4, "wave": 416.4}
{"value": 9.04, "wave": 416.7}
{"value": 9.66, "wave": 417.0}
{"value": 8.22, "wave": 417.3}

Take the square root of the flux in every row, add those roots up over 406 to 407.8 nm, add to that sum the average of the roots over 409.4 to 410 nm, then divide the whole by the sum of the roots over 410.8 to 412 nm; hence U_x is 1.8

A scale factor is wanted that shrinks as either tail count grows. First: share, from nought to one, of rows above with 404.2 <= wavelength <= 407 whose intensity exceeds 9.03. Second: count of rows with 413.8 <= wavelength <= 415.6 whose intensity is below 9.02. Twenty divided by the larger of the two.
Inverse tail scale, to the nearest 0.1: 4.0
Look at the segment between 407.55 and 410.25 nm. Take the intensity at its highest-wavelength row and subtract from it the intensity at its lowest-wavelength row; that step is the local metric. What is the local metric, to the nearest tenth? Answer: -1.0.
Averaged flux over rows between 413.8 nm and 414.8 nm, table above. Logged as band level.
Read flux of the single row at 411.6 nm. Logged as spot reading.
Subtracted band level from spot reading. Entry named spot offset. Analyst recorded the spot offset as -1.2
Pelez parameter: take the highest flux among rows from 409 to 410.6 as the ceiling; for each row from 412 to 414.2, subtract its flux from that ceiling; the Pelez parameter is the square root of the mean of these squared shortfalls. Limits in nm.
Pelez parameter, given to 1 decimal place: 1.2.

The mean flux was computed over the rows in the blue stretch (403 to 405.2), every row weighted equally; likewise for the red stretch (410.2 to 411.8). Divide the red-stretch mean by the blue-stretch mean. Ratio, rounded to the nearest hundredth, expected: 0.83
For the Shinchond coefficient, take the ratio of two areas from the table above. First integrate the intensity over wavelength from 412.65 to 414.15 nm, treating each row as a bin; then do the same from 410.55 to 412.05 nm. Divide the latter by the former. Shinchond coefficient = 0.82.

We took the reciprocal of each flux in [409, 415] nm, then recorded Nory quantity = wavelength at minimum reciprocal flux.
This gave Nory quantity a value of 413.7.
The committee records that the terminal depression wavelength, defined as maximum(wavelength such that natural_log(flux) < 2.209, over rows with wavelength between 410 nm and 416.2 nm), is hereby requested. 415.5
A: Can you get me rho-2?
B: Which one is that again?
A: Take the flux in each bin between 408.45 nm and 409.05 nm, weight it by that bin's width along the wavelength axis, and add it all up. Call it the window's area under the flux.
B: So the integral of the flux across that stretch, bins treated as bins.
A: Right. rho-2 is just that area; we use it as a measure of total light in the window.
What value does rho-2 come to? 5.1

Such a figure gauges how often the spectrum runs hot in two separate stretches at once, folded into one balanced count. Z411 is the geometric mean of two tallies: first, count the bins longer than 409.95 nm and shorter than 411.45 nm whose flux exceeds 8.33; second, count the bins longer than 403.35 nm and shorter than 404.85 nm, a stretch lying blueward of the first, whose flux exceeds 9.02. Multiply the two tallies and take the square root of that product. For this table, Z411 2.2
